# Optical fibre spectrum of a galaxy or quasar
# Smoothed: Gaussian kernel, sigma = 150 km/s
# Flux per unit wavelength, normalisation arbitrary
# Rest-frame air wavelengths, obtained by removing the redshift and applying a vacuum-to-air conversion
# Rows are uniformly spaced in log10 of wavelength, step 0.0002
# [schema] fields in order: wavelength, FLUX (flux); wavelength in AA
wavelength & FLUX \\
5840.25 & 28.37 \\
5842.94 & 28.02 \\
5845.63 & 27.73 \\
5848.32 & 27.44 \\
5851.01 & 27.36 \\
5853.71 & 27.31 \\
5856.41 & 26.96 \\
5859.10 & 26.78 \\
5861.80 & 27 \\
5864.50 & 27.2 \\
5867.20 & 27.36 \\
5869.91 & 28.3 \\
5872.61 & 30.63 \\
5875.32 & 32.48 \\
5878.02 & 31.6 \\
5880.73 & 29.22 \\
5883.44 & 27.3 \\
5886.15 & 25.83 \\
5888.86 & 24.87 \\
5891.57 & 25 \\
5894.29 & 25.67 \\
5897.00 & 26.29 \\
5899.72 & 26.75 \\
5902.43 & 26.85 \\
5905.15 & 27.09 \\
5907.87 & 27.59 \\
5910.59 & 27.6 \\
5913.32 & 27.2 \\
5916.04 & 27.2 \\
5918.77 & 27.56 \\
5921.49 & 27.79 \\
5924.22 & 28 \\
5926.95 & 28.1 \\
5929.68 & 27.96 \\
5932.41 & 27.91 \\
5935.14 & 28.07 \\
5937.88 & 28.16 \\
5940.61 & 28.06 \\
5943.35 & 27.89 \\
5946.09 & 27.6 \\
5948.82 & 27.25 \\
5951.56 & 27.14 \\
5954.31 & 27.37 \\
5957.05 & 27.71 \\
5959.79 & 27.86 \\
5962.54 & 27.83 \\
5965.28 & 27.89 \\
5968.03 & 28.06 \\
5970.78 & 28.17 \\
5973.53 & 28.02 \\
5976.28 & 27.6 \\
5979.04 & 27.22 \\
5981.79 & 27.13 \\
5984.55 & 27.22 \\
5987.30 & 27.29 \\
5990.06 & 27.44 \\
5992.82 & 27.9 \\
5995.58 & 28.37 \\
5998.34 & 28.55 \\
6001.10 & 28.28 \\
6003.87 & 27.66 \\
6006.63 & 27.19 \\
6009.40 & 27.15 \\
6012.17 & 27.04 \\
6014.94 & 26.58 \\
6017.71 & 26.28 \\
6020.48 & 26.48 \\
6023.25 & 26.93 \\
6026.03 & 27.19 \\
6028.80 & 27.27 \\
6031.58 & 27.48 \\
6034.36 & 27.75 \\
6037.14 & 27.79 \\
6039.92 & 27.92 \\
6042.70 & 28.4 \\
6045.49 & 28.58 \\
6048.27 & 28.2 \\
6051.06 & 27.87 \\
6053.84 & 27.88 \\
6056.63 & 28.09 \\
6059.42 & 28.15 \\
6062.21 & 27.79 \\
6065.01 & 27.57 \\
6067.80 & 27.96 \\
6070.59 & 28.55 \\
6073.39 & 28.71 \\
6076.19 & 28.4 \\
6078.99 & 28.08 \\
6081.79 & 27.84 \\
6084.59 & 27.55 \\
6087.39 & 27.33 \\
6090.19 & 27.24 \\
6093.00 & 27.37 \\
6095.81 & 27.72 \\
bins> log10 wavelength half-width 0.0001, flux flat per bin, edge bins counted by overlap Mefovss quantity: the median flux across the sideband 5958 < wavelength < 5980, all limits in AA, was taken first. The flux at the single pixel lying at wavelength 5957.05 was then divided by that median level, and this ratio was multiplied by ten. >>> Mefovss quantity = 9.94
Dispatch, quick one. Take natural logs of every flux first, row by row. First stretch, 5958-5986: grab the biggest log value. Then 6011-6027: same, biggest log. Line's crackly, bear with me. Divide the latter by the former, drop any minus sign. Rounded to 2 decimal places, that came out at 0.99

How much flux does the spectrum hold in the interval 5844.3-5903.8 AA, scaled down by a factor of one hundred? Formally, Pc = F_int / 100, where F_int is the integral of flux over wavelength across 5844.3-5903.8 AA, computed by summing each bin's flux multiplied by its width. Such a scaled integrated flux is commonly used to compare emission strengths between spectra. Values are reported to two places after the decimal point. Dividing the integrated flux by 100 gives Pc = 16.39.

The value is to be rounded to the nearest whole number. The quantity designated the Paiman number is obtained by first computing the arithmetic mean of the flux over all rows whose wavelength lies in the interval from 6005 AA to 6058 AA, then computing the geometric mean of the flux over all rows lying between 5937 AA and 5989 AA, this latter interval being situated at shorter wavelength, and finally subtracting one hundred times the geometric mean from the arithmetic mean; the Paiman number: -2738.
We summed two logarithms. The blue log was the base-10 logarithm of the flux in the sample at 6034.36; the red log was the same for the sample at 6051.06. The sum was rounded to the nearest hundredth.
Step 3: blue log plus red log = 2.89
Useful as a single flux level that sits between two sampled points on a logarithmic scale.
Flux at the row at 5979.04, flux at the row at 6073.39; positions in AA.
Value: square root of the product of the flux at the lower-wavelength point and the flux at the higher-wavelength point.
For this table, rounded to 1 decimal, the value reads 28.0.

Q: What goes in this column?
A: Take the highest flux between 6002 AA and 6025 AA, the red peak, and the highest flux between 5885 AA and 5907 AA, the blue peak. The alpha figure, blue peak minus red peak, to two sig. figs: -0.57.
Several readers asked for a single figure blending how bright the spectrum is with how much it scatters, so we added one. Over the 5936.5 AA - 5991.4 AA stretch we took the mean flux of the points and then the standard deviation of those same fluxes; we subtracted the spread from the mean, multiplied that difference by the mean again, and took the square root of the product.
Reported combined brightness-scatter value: 27.5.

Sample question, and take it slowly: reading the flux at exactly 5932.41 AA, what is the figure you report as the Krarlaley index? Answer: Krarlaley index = 27.91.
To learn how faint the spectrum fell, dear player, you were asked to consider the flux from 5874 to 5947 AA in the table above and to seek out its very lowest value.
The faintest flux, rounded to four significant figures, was 24.87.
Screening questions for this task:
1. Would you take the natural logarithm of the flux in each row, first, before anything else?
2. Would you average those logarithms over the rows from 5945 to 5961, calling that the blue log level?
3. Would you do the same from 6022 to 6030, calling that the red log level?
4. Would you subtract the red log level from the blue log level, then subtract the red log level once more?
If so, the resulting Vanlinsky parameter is -3.29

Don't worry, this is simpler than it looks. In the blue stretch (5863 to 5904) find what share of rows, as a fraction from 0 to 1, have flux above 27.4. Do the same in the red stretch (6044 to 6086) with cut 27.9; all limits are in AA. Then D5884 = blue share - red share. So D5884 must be -0.27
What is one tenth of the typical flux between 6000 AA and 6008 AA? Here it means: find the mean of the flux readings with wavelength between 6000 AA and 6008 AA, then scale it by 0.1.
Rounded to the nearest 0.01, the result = 2.77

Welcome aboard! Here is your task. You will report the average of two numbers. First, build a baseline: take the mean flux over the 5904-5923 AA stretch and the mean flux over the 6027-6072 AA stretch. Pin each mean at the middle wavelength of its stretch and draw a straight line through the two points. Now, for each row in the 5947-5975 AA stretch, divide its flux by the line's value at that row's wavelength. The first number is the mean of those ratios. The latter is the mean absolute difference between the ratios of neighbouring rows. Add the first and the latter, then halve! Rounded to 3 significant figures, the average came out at 0.505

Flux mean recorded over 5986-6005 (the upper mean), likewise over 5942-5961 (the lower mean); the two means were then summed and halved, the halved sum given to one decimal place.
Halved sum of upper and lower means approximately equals 27.7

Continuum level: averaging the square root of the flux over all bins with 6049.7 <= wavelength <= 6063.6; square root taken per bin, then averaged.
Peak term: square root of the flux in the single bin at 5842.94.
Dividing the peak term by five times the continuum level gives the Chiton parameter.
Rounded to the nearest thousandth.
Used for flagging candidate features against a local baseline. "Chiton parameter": 0.200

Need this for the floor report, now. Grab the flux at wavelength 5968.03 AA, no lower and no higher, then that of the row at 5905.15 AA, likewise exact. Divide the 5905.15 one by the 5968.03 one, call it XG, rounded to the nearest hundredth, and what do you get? 0.97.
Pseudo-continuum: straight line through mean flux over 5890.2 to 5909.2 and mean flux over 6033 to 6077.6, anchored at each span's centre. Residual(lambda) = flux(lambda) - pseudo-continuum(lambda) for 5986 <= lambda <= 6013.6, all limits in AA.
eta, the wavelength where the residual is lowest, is 6012.17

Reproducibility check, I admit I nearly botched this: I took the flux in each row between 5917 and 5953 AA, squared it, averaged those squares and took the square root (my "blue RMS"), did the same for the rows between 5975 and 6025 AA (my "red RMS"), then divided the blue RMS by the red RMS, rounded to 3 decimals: 1.016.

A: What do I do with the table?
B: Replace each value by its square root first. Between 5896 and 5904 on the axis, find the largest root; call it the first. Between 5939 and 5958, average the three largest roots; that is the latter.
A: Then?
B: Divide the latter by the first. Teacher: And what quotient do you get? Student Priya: 1.02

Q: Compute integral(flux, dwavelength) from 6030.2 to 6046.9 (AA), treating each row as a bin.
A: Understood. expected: 467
